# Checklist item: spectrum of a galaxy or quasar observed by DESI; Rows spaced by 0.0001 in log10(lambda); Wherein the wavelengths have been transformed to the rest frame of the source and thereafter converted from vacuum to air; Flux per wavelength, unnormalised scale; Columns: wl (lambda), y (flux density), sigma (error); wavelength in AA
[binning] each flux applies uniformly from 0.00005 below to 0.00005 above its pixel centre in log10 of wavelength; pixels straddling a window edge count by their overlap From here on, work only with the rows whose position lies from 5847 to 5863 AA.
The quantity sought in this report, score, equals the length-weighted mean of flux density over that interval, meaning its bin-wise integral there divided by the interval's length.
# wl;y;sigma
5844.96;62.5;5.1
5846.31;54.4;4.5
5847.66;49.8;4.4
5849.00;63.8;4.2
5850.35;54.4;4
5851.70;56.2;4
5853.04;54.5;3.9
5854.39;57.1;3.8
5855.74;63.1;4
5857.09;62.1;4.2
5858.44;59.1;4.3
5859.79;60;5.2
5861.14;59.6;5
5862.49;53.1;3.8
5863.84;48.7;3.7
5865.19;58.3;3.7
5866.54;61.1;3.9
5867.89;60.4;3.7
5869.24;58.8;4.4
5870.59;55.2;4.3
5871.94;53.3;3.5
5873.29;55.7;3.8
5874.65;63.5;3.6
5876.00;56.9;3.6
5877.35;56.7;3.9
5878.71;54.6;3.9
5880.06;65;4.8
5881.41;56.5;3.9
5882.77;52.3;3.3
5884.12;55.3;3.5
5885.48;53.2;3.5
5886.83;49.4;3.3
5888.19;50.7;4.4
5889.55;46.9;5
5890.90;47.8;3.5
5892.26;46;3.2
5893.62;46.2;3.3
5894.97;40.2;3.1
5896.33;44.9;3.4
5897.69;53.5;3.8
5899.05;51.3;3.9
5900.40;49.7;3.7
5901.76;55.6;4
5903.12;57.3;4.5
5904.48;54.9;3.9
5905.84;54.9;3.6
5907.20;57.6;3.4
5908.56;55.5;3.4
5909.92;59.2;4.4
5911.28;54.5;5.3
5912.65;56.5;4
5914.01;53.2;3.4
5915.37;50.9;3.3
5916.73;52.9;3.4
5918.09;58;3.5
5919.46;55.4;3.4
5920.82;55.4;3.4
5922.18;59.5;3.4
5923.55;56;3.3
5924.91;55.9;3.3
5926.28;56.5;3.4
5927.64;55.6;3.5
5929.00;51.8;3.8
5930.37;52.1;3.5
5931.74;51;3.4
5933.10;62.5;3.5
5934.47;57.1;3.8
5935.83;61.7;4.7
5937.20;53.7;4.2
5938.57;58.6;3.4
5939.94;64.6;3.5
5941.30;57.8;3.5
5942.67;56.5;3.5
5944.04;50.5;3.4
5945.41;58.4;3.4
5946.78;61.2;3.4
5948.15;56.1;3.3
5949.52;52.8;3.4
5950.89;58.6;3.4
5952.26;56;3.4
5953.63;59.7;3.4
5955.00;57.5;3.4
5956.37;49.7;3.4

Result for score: 57.8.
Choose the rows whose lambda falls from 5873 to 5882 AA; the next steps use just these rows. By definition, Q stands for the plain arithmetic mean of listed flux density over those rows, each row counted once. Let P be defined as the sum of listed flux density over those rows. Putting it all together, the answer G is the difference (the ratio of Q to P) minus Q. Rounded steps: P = 409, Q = 58.4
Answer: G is -58.3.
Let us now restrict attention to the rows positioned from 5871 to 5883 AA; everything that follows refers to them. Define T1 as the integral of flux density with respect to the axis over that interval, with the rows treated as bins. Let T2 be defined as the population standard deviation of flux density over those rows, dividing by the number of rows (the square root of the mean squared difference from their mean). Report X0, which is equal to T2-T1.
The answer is -683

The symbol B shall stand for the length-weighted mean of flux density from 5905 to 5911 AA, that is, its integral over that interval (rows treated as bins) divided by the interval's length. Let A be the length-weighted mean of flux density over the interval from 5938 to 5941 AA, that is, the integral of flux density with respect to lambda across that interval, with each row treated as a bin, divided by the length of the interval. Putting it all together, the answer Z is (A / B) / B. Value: 0.0191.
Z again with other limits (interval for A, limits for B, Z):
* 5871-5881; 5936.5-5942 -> 0.0168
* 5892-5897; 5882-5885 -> 0.0153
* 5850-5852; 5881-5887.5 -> 0.0195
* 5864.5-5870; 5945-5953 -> 0.0182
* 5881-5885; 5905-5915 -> 0.0175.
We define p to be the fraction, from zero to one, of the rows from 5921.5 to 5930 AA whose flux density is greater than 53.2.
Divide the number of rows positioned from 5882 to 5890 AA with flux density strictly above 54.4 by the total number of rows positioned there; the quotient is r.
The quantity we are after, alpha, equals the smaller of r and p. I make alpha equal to 0.17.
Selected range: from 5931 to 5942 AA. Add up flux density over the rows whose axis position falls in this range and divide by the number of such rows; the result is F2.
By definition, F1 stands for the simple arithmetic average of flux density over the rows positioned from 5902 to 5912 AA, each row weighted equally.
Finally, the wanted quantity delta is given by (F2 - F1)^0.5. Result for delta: 1.5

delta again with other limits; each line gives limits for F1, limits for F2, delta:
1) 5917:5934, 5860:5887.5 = 0.8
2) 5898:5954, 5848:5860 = 1.7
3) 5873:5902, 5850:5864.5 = 2.2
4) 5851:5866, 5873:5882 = 1.0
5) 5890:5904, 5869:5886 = 2.7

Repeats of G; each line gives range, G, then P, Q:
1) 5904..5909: -55.5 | 223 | 55.7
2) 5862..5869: -56.1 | 282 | 56.3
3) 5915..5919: -53.6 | 162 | 53.9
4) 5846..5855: -55.6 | 390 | 55.7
